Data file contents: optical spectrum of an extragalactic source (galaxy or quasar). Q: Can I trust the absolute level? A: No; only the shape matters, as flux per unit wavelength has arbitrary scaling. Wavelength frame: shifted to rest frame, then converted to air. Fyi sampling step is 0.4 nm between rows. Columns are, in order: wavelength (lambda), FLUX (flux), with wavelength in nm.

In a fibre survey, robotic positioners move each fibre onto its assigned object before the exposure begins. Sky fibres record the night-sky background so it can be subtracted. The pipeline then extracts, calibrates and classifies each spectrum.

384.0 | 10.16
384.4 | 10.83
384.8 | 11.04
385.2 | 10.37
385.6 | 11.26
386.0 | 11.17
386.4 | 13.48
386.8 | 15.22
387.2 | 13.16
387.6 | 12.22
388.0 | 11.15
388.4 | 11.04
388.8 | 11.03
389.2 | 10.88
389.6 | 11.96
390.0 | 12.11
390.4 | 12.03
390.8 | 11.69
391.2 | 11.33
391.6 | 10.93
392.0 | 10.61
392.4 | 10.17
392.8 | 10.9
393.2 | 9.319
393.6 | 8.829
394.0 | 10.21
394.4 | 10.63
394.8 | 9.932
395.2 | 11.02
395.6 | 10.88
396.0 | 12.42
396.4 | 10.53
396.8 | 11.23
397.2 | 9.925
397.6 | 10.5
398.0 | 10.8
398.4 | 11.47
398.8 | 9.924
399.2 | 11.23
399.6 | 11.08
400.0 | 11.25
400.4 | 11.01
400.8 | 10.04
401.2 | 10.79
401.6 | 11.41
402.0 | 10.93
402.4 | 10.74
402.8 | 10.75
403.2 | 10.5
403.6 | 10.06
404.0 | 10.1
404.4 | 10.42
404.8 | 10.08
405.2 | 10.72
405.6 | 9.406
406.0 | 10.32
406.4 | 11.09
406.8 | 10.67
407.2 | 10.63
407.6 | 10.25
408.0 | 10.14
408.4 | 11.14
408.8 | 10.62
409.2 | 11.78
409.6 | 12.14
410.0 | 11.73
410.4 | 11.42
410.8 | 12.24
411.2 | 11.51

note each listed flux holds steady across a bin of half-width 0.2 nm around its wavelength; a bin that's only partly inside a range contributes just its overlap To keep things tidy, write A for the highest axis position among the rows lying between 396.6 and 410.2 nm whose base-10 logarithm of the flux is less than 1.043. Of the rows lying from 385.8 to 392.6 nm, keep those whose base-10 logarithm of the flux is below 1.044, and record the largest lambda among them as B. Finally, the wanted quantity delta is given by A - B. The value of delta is 16.40 nm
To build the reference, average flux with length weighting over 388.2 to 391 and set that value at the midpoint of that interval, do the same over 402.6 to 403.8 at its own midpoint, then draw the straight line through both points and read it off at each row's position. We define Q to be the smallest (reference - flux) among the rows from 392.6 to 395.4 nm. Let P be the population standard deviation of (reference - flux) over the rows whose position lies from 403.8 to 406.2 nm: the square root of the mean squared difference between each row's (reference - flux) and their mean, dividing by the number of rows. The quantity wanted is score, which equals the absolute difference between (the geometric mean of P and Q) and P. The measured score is 0.24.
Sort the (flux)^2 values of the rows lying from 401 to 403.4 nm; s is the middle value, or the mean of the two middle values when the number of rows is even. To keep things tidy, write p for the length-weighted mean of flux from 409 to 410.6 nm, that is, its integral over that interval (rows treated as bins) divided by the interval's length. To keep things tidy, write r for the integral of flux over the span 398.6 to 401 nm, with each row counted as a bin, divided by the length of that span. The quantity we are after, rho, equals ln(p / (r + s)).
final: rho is -2.38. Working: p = 11.8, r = 10.8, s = 116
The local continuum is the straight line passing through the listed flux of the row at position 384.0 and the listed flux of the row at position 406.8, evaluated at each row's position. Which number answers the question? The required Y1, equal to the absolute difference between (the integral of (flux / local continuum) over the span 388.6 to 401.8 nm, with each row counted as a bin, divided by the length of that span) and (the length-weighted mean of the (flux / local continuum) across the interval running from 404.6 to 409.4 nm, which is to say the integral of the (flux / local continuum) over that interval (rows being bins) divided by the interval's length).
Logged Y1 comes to 0.052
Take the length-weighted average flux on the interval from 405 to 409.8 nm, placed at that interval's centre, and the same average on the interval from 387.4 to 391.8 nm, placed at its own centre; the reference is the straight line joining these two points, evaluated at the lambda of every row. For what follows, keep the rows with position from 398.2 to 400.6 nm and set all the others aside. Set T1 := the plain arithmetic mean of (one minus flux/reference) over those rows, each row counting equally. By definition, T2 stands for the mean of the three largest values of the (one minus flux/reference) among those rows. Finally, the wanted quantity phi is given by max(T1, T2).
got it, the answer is 0.04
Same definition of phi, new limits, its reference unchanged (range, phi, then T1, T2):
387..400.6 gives 0.17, 0.03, 0.17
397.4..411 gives 0.11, 0.01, 0.11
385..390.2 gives 0.07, -0.03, 0.07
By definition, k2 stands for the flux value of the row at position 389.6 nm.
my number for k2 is 11.96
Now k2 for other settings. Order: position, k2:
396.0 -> 12.42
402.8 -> 10.75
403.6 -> 10.06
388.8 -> 11.03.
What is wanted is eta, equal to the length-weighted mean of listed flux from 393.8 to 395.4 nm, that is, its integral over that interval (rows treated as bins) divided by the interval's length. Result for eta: 10.4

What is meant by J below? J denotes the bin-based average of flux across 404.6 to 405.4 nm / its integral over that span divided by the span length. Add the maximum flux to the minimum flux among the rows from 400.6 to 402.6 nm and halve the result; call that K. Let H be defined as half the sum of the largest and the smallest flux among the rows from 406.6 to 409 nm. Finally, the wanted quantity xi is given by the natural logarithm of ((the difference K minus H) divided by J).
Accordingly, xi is -4.8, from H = 10.6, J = 10.4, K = 10.7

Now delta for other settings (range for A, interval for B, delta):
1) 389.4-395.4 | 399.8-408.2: -12.80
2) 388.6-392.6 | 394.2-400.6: -8.00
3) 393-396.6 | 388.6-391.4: 7.20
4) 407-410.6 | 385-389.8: 19.60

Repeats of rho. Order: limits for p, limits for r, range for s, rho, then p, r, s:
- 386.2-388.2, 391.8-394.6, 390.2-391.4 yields -2.42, 13.0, 10.1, 137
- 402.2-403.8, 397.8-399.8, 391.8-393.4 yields -2.43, 10.5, 10.9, 108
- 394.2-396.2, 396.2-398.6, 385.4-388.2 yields -2.68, 11.0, 10.7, 149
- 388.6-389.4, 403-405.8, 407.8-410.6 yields -2.55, 11.0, 10.2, 130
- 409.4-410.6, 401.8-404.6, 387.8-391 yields -2.48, 11.8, 10.5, 130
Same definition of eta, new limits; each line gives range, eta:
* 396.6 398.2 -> 10.6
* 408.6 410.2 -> 11.6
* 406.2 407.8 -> 10.7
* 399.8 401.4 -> 10.8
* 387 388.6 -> 11.9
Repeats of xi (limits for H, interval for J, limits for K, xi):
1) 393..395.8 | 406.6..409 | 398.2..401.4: -2.6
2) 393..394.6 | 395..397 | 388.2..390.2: -1.8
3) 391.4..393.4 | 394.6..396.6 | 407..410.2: -2.4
